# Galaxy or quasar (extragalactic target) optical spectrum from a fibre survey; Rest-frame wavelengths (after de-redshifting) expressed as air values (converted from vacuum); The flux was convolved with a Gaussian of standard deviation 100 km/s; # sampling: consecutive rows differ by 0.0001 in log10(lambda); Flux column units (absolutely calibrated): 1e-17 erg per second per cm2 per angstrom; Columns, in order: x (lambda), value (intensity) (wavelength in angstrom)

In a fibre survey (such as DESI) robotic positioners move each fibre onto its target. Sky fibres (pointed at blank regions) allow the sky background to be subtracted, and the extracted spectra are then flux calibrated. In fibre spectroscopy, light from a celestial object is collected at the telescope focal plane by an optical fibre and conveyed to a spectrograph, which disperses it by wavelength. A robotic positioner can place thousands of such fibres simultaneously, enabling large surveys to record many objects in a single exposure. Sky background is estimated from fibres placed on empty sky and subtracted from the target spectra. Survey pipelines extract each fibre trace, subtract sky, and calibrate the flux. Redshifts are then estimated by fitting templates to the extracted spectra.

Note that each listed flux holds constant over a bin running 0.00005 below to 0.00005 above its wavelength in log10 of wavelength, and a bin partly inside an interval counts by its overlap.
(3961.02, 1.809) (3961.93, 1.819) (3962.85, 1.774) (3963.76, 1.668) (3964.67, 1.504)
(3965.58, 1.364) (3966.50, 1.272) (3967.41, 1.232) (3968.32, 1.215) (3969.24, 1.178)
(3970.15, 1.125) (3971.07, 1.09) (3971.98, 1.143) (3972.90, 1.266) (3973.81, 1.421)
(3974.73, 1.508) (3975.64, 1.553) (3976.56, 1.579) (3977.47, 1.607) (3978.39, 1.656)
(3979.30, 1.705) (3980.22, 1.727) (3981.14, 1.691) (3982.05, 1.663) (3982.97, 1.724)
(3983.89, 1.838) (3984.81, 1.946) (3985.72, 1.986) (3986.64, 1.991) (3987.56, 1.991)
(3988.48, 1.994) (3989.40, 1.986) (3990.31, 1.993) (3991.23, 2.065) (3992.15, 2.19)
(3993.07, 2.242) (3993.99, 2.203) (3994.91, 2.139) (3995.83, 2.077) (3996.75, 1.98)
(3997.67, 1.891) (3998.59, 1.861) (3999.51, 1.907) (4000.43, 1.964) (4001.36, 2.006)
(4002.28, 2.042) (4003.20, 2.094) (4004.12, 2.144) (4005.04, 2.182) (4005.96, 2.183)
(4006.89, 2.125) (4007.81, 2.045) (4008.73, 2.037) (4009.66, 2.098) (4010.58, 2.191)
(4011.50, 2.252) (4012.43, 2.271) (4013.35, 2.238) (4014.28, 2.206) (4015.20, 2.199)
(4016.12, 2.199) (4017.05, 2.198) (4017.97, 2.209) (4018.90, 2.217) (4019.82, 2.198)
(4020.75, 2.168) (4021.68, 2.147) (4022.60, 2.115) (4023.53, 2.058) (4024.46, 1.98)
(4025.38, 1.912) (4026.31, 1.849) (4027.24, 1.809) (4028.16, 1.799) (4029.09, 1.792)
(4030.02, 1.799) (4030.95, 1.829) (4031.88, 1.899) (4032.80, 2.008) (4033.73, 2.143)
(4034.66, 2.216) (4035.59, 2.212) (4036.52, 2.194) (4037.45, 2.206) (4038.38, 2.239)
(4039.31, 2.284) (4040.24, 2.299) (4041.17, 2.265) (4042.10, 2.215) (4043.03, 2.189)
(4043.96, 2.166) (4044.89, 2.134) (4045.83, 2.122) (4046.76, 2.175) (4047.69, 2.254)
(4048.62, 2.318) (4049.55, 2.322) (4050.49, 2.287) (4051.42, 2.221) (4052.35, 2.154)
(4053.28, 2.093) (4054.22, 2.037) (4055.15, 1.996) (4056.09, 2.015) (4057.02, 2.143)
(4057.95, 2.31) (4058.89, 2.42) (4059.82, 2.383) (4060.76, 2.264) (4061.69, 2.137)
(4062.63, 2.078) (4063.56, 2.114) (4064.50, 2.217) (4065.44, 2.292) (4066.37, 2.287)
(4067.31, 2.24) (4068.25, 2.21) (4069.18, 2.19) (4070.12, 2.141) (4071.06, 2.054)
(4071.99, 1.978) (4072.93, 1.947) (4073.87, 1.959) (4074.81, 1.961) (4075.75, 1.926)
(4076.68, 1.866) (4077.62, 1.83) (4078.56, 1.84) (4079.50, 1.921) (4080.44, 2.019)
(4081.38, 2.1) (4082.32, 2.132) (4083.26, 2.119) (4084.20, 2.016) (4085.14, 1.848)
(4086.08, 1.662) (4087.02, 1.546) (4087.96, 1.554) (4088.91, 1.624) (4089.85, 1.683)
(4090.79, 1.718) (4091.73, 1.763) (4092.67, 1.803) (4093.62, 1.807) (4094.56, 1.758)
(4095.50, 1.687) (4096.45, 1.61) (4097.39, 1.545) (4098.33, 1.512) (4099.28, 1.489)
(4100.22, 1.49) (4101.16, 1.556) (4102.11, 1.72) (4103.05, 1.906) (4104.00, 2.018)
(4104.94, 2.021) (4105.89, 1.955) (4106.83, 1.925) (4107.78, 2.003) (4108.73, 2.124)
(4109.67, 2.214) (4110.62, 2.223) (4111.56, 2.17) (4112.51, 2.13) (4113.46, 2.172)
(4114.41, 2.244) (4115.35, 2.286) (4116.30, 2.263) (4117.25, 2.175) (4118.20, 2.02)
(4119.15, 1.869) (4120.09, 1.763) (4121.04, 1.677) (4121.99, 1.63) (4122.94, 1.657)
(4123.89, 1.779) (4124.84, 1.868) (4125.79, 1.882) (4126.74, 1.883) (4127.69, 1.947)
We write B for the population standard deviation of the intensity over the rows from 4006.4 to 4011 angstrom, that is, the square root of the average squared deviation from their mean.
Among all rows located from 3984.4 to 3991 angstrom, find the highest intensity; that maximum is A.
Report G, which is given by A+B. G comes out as 2.05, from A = 1.994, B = 0.06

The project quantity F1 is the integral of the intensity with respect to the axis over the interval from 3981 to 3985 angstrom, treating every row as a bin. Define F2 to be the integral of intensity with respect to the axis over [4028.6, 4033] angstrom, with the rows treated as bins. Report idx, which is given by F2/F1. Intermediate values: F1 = 7.1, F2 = 8.2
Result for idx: 1.16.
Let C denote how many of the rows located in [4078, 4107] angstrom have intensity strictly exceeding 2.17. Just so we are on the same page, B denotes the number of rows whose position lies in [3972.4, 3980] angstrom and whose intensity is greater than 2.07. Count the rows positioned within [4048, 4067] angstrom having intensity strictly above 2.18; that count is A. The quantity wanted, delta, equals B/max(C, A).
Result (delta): 0.0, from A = 11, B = 0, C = 0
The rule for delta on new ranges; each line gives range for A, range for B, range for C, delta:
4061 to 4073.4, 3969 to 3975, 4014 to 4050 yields 0.0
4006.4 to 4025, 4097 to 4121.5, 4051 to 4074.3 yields 0.9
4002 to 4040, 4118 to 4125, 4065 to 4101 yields 0.0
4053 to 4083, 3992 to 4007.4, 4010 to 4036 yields 0.8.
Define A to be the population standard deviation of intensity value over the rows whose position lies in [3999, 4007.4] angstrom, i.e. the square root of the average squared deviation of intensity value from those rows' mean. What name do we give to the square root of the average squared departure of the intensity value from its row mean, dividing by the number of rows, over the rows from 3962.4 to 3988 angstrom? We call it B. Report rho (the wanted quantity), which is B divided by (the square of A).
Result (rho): 32.3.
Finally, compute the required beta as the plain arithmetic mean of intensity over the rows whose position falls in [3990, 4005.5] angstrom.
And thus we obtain 2.06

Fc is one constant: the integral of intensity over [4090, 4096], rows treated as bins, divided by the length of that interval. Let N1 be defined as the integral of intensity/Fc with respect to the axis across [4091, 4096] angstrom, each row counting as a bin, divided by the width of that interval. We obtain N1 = 1.00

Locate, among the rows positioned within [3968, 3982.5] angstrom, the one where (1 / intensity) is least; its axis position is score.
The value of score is 3980.22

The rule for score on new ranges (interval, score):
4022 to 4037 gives 4034.66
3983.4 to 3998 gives 3993.07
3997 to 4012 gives 4011.50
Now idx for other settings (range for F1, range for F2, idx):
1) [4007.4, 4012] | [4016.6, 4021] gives 0.99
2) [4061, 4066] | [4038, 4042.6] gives 0.96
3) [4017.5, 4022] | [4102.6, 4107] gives 0.88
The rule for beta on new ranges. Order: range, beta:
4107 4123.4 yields 2.04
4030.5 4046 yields 2.15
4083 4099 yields 1.72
